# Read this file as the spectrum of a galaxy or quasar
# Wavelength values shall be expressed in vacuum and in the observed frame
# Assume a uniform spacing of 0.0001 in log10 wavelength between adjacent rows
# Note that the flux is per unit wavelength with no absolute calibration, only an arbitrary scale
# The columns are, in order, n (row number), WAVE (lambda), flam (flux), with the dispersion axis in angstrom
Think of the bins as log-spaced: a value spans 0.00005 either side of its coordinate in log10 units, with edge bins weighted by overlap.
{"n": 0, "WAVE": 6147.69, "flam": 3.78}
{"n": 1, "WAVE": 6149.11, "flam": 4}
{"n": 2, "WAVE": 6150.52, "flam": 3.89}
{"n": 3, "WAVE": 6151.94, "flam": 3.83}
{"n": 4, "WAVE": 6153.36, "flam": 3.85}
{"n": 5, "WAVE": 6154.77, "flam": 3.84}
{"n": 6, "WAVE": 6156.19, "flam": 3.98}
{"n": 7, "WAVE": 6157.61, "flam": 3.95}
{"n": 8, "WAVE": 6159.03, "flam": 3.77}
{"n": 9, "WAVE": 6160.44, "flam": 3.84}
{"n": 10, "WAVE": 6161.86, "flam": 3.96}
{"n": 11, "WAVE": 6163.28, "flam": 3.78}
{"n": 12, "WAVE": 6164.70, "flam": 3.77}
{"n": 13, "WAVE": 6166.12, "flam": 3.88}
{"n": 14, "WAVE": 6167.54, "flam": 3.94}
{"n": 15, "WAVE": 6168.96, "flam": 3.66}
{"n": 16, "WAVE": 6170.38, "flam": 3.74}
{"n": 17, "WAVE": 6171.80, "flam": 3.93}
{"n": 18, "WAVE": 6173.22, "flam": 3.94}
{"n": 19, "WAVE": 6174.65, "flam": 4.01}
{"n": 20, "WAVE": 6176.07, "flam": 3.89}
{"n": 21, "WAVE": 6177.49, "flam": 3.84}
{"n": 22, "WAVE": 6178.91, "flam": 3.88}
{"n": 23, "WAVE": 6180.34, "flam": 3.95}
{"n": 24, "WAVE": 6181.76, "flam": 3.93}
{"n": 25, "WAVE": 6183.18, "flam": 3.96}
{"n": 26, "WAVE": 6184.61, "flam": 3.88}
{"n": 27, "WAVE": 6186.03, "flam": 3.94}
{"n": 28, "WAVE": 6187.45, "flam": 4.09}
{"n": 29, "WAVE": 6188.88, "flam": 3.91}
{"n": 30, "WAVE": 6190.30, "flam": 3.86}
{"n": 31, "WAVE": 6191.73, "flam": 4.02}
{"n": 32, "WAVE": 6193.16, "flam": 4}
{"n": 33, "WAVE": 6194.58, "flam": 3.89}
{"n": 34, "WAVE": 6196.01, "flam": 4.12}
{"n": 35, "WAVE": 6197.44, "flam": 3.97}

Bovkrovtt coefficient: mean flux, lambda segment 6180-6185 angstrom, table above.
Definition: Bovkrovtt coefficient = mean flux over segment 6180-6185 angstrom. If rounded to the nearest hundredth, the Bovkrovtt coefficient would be 3.93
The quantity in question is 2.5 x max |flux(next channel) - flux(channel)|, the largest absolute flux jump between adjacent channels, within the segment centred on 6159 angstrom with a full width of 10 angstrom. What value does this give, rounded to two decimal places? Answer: 0.45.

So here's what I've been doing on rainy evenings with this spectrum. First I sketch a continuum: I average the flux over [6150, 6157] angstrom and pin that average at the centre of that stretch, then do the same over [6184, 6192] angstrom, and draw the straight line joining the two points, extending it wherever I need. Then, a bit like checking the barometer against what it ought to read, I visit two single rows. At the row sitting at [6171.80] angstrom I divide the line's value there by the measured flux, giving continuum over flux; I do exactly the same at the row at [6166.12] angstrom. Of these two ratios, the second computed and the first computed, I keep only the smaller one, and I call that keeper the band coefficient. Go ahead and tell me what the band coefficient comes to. 1.00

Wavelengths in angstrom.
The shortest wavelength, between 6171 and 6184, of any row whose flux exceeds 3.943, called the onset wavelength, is 6174.65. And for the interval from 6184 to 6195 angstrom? 6187.45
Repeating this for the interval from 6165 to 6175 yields 6174.65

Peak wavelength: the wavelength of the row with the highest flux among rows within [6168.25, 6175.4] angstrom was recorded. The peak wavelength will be 6174.65 angstrom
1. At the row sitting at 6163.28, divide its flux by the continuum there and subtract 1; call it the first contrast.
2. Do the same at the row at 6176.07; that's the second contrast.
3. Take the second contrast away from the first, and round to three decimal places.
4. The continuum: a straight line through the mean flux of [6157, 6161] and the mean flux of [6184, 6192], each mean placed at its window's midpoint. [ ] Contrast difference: -0.018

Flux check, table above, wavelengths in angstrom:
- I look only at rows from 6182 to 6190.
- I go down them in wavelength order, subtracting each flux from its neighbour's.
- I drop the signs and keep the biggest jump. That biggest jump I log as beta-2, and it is 0.18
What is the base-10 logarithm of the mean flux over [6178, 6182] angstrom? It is 0.593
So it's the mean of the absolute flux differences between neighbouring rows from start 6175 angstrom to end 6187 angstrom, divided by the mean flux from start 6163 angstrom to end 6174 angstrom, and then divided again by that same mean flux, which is 0.0034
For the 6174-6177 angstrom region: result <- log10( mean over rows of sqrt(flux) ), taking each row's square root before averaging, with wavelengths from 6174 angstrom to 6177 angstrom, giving 0.298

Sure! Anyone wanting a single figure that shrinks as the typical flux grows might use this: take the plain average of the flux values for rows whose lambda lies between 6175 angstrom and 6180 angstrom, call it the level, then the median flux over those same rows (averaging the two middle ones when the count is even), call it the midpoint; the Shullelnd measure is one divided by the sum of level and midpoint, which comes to 0.129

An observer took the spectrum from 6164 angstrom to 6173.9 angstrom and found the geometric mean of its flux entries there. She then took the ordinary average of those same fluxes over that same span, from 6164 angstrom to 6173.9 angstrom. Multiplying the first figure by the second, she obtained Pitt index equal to 14.7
